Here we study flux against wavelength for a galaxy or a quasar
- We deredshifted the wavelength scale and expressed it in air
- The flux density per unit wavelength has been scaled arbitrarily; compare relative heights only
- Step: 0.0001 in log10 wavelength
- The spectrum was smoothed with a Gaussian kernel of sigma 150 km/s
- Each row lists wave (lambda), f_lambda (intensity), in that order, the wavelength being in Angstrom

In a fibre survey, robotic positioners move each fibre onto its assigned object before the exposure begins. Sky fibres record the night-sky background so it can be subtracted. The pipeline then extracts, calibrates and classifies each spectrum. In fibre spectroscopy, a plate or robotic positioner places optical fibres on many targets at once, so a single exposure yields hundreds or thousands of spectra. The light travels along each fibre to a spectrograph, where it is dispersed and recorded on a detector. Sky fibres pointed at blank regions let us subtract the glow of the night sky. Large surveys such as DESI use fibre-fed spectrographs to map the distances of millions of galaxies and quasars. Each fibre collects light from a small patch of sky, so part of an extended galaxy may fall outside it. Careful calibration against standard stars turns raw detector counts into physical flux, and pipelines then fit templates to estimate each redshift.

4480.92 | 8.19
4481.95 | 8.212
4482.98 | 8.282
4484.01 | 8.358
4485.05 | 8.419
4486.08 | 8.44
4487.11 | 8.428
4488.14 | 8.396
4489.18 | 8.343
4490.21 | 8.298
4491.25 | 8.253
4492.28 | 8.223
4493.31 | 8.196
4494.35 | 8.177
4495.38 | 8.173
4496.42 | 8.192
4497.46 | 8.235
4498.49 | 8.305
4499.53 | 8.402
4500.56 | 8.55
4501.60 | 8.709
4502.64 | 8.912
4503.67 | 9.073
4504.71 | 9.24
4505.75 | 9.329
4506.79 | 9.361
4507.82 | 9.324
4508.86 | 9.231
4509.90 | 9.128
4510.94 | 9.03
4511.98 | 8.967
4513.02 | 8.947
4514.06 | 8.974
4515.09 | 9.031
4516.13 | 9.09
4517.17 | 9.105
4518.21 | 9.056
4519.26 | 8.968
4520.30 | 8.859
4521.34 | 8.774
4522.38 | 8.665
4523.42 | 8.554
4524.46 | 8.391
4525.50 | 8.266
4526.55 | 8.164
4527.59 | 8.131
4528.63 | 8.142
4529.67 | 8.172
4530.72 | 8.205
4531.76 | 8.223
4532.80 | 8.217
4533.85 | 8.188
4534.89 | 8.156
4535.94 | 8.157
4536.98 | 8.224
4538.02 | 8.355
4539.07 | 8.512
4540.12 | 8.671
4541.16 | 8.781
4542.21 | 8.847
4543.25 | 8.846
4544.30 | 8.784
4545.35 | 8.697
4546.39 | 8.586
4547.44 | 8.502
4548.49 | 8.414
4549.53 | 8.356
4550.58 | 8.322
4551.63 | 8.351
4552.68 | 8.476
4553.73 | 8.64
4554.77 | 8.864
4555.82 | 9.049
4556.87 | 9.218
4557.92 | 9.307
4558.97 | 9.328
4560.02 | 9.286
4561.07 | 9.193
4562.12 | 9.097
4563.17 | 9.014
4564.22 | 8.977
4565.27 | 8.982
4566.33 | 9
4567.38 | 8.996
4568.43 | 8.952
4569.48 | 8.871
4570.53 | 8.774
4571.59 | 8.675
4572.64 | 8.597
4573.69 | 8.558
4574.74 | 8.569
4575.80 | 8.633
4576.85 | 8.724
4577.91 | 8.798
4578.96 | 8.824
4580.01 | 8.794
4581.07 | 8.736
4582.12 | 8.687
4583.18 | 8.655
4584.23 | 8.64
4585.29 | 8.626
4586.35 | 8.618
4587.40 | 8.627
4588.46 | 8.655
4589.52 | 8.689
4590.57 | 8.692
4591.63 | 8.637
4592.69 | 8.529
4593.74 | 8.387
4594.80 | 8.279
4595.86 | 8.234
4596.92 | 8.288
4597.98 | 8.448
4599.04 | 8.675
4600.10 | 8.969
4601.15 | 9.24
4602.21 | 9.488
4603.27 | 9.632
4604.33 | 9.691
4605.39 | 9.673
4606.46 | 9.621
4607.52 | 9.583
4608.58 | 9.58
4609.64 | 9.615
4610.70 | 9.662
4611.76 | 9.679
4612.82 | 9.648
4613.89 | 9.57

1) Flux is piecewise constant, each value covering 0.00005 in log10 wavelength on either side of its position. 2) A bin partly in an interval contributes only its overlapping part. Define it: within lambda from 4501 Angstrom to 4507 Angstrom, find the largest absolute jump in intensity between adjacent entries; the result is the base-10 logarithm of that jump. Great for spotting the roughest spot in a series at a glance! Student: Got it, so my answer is -0.69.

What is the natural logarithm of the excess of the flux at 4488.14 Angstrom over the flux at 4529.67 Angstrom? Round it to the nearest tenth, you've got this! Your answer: -1.5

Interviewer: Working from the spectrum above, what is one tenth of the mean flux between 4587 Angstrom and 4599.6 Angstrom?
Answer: 0.851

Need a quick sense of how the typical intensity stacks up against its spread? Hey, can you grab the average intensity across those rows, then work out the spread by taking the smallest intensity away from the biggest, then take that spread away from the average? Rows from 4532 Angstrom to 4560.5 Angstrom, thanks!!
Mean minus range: 7.46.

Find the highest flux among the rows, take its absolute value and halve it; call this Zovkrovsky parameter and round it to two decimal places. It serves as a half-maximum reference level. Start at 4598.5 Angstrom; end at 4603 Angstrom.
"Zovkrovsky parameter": 4.74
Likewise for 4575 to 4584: 4.41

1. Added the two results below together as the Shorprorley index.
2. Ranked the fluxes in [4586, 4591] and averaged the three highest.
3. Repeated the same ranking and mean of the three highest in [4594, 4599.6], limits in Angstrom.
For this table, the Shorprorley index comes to 17.1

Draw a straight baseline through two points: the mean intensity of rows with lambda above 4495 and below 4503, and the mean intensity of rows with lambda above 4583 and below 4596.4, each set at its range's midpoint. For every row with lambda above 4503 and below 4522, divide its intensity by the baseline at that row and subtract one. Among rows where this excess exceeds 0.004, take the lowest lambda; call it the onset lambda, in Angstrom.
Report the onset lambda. 4503.67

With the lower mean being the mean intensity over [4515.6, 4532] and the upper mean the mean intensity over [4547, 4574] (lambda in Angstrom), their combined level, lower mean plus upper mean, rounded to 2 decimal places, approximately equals 17.39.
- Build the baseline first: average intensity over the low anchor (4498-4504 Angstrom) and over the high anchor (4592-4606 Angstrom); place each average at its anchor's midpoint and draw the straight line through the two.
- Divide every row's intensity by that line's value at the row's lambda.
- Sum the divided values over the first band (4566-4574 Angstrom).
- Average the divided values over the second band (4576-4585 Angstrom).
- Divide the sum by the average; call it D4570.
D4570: 8.09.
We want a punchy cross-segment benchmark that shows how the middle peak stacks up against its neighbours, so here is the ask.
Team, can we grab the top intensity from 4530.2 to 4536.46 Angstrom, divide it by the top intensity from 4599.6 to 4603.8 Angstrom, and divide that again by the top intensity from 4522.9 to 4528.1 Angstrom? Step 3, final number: 0.100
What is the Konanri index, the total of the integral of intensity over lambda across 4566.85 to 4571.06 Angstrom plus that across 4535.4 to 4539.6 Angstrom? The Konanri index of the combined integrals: 72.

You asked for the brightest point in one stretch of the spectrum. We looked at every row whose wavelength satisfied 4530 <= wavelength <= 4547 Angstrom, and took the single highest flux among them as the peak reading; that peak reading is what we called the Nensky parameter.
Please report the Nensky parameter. 8.847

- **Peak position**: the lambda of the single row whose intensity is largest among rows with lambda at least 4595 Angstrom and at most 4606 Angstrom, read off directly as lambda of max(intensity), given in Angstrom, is 4604.33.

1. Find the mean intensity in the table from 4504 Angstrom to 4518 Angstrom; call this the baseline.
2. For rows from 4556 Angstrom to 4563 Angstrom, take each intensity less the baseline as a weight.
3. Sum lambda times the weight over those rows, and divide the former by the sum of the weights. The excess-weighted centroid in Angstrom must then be 4558.7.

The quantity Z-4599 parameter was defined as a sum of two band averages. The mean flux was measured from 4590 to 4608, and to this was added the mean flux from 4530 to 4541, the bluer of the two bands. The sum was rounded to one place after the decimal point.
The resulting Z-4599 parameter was 17.2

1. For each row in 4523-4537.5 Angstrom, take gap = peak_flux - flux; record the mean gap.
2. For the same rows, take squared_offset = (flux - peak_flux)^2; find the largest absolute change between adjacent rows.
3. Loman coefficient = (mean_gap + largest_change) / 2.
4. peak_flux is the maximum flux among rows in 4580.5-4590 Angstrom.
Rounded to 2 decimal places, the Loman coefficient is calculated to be 0.31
